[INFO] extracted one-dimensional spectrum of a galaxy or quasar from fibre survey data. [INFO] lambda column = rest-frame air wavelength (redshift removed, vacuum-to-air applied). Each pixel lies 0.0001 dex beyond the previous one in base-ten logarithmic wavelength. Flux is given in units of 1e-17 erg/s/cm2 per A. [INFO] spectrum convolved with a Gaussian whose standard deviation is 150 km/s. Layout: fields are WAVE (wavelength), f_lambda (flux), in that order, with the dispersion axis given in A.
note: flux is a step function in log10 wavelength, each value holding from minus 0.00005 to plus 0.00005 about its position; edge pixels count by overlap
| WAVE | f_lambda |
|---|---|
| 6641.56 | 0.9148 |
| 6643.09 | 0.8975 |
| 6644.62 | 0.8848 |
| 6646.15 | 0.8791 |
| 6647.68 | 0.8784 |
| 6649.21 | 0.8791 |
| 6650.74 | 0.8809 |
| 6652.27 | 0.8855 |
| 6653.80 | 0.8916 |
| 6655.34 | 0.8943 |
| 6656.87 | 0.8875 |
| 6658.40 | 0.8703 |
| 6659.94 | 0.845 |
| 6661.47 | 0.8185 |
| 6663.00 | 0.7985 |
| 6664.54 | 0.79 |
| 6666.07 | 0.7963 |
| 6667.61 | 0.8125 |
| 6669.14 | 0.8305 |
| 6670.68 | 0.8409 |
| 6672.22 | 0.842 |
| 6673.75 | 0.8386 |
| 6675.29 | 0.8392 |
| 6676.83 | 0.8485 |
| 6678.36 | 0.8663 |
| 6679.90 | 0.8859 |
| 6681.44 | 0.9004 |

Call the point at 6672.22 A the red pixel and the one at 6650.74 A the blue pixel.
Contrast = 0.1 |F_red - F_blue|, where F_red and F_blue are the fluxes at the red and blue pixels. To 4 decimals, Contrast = 0.0039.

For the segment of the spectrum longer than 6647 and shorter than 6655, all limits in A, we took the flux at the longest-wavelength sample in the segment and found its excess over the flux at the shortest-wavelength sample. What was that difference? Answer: 0.01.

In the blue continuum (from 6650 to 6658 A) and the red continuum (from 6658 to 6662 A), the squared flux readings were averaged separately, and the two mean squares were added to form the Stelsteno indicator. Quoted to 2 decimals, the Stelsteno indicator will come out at 1.50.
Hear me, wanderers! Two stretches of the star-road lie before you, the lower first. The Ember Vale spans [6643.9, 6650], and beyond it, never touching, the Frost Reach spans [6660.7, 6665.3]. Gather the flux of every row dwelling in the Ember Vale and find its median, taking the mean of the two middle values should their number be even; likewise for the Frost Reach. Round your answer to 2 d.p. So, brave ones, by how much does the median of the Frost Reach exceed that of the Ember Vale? -0.08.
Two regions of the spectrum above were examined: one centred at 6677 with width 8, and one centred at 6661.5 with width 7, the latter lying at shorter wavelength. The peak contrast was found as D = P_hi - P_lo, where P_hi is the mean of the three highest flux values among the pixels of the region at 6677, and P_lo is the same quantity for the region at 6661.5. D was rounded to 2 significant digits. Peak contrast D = 0.022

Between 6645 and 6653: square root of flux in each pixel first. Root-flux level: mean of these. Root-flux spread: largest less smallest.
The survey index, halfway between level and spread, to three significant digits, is 0.471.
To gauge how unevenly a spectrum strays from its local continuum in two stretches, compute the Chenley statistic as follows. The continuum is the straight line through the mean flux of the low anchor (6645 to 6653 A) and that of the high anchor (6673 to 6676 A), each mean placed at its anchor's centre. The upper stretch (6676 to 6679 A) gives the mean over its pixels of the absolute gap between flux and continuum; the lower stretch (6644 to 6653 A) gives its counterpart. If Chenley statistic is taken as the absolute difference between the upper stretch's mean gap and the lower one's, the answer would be 0.019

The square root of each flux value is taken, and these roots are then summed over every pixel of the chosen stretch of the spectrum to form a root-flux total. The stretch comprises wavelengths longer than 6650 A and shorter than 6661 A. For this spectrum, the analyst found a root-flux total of 6.6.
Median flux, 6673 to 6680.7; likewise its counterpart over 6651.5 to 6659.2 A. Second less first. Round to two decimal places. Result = 0.04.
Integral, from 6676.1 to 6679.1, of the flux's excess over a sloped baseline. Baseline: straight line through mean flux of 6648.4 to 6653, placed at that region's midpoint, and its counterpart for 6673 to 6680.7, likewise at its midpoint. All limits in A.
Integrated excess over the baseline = 0.008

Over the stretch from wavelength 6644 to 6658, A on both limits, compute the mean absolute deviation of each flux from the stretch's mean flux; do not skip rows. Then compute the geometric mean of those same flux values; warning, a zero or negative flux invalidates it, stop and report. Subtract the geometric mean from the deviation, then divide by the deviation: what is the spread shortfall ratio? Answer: -190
